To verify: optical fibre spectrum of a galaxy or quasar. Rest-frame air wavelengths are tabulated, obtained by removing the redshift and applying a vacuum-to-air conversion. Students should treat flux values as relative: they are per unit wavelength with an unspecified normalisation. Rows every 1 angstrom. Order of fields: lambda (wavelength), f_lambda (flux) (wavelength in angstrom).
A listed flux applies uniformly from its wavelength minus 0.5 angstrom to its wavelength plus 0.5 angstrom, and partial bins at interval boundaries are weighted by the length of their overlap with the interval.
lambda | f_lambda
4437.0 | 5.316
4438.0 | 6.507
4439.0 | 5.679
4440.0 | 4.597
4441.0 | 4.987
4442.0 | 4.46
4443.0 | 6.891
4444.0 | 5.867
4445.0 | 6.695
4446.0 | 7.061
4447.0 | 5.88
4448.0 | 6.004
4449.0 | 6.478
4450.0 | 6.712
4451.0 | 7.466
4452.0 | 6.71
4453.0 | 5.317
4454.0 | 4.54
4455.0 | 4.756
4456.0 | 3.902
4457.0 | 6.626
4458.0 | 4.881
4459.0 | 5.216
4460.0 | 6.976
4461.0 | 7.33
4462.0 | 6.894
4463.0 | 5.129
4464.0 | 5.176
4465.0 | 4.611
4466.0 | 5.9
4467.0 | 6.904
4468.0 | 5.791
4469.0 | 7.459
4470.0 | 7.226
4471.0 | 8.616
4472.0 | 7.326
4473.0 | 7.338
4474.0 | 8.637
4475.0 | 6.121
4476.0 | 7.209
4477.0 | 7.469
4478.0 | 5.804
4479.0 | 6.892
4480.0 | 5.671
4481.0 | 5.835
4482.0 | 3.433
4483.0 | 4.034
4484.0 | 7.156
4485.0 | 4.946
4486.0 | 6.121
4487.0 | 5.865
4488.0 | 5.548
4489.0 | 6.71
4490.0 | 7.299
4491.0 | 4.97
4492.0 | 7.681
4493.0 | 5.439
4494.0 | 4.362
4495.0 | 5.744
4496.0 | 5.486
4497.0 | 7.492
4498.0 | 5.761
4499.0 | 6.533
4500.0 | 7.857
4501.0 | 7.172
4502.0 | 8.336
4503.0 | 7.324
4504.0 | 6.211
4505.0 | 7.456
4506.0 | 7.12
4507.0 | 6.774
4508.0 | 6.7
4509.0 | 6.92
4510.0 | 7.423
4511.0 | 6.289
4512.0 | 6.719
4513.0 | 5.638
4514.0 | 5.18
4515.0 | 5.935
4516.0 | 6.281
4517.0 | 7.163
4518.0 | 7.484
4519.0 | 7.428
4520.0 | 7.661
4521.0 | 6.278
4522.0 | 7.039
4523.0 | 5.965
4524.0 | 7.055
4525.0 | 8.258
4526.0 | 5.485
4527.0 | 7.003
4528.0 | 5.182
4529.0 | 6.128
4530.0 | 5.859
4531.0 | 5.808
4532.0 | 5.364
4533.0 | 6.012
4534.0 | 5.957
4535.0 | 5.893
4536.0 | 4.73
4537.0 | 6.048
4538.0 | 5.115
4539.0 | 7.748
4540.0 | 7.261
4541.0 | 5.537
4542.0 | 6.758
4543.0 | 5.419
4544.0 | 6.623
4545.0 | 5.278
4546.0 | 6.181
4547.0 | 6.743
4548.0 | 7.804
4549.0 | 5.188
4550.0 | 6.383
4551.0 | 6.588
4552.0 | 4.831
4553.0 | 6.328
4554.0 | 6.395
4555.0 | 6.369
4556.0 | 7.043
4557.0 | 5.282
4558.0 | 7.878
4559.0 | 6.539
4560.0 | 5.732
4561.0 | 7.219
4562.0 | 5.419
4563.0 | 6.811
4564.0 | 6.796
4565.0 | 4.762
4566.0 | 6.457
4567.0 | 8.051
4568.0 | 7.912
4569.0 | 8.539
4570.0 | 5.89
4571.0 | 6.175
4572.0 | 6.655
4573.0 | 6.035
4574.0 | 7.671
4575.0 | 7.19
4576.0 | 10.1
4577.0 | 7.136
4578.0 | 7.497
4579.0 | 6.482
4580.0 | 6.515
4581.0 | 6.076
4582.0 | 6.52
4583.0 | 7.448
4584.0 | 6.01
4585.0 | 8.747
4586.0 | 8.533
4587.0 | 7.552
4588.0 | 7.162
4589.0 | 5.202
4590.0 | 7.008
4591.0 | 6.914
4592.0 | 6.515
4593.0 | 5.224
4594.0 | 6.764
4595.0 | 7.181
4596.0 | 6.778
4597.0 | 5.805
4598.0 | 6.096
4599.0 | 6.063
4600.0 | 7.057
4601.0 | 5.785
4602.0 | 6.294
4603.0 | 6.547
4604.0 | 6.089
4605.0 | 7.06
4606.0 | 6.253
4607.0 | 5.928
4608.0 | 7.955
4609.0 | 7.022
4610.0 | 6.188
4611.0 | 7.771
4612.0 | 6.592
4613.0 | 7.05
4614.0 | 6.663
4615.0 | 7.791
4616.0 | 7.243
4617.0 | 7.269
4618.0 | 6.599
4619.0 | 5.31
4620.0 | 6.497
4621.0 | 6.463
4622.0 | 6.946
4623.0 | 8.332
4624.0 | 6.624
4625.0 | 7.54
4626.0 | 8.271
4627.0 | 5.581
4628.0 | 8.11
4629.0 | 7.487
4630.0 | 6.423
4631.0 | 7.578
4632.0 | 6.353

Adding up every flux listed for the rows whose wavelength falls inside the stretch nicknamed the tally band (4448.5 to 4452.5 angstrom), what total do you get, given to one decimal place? 27.4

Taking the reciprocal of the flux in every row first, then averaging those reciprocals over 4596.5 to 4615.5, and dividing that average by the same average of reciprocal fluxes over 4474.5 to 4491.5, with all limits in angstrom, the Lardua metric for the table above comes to 0.87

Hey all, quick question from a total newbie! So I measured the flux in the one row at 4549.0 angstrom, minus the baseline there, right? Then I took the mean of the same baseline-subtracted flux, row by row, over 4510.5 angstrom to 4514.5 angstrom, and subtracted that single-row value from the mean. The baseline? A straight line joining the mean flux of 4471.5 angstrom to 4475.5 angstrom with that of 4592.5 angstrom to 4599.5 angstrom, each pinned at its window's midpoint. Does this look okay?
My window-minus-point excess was 0.4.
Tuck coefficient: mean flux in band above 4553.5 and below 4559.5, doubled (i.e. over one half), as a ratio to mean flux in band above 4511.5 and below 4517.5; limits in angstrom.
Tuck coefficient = 2.14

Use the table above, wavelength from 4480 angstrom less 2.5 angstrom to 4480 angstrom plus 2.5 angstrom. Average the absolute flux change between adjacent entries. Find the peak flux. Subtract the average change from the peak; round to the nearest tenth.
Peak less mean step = 5.7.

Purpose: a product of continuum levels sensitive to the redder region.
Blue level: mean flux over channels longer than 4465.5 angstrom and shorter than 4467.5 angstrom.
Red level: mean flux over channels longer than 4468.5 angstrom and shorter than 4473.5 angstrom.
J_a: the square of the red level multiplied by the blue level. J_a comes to 369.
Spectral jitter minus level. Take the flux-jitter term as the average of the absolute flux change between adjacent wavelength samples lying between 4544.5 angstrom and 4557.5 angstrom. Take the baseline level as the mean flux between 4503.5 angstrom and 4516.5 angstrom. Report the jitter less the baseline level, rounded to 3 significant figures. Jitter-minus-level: -5.48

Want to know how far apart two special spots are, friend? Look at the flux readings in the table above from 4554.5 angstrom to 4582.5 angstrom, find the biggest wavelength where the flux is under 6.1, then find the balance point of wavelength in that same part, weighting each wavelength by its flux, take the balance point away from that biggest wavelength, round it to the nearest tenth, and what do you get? 12.2 angstrom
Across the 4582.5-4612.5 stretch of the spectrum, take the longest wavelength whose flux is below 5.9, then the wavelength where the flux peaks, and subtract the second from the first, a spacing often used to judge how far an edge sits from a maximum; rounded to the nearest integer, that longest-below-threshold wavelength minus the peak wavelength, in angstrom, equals 16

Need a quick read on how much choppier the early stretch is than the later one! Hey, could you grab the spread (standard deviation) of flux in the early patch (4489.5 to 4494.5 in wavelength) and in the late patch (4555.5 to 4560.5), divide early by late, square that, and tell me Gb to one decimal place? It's 2.0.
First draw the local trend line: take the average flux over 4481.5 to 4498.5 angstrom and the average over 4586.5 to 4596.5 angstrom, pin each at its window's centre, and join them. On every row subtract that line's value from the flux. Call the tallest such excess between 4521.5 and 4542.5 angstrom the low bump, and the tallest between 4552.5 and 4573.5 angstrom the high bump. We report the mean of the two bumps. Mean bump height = 2.15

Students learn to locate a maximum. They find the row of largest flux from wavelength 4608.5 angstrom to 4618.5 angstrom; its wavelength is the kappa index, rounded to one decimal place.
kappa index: 4615.0 angstrom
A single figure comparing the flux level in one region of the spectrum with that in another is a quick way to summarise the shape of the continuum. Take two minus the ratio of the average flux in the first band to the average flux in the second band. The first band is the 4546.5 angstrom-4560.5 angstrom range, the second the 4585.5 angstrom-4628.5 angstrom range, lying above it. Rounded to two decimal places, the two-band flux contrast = 1.06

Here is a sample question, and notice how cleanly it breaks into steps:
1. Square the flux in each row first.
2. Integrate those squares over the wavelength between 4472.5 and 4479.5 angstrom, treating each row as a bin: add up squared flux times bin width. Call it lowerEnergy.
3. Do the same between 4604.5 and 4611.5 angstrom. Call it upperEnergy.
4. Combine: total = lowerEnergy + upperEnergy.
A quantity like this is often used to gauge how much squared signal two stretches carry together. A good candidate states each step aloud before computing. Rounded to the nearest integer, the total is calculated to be 690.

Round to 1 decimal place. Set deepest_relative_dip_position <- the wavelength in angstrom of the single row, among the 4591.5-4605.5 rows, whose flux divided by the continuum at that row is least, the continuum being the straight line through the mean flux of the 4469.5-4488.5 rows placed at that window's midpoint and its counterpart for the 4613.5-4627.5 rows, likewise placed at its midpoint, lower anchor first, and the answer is 4593.0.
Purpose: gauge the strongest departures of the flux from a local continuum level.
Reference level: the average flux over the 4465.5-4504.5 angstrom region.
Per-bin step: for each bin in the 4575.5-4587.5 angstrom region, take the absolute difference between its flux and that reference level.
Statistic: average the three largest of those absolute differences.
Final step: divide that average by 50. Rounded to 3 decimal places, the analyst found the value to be 0.053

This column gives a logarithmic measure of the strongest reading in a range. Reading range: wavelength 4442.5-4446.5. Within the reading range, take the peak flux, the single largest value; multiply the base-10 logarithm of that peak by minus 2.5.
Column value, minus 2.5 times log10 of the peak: -2.12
